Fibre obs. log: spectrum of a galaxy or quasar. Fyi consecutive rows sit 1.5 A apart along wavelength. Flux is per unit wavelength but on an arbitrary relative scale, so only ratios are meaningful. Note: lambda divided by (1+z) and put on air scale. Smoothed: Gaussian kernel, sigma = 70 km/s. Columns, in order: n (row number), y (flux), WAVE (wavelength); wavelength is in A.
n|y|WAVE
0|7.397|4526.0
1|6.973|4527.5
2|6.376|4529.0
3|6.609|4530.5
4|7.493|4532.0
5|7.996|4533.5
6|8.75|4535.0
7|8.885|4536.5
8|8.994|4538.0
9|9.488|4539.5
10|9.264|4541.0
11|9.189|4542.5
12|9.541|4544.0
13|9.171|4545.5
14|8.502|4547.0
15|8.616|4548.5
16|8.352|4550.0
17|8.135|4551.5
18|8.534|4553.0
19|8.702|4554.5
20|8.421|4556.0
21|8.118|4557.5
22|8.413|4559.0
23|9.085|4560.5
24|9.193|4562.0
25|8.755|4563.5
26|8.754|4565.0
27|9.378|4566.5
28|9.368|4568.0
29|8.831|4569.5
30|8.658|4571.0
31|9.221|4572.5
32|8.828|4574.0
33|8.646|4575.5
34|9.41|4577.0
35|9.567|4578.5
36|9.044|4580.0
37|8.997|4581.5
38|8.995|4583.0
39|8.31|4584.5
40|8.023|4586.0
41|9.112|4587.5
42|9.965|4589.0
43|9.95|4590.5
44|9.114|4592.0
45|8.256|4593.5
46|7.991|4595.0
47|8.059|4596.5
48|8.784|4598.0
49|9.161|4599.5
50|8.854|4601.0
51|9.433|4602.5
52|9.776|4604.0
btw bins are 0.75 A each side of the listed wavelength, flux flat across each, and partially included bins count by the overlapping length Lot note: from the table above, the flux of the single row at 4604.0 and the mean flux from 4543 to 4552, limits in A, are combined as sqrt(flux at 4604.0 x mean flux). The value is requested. 9.2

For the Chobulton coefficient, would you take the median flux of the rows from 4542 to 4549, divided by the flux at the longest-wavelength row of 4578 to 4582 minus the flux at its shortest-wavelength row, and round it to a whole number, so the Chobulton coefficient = -16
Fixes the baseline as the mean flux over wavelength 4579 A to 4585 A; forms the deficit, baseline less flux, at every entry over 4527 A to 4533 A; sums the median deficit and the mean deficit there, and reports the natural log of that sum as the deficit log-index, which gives 1.4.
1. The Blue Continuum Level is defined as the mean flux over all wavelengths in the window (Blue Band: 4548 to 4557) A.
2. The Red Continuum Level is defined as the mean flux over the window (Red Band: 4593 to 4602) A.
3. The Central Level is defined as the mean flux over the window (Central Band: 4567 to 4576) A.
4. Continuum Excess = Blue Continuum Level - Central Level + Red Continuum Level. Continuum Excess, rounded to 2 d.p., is 8.05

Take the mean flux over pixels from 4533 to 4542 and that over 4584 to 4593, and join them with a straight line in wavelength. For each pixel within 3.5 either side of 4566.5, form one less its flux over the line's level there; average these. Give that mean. 0.00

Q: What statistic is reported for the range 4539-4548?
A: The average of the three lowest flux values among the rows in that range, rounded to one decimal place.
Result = 9.0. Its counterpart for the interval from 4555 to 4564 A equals 8.3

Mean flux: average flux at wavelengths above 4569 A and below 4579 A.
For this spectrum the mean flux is 9.0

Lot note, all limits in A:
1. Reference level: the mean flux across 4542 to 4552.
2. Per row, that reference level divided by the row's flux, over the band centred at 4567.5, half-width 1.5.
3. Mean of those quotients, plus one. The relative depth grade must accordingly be 1.94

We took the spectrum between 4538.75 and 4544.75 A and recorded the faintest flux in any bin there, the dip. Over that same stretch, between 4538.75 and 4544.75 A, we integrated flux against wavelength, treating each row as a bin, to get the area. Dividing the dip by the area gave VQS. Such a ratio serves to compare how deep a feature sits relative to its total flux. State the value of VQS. 0.16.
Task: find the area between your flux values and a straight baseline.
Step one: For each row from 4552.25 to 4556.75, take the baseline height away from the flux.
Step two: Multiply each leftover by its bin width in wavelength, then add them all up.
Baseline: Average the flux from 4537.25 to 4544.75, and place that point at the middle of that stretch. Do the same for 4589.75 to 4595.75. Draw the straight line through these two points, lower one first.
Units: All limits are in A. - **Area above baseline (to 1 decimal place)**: -2.8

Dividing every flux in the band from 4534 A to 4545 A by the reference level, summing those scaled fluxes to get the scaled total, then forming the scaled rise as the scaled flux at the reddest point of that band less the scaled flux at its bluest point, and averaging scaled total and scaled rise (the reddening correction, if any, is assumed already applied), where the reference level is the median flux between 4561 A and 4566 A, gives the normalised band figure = 3.71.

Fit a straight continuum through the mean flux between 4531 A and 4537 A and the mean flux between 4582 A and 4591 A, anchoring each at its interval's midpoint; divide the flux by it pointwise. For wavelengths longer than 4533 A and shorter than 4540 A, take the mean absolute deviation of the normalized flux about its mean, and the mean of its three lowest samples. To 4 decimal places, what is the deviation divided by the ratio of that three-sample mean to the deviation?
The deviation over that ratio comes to 0.0015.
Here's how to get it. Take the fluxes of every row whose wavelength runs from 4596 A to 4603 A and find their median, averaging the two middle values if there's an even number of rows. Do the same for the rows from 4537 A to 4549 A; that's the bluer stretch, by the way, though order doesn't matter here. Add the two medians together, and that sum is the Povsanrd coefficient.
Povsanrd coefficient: 18.0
